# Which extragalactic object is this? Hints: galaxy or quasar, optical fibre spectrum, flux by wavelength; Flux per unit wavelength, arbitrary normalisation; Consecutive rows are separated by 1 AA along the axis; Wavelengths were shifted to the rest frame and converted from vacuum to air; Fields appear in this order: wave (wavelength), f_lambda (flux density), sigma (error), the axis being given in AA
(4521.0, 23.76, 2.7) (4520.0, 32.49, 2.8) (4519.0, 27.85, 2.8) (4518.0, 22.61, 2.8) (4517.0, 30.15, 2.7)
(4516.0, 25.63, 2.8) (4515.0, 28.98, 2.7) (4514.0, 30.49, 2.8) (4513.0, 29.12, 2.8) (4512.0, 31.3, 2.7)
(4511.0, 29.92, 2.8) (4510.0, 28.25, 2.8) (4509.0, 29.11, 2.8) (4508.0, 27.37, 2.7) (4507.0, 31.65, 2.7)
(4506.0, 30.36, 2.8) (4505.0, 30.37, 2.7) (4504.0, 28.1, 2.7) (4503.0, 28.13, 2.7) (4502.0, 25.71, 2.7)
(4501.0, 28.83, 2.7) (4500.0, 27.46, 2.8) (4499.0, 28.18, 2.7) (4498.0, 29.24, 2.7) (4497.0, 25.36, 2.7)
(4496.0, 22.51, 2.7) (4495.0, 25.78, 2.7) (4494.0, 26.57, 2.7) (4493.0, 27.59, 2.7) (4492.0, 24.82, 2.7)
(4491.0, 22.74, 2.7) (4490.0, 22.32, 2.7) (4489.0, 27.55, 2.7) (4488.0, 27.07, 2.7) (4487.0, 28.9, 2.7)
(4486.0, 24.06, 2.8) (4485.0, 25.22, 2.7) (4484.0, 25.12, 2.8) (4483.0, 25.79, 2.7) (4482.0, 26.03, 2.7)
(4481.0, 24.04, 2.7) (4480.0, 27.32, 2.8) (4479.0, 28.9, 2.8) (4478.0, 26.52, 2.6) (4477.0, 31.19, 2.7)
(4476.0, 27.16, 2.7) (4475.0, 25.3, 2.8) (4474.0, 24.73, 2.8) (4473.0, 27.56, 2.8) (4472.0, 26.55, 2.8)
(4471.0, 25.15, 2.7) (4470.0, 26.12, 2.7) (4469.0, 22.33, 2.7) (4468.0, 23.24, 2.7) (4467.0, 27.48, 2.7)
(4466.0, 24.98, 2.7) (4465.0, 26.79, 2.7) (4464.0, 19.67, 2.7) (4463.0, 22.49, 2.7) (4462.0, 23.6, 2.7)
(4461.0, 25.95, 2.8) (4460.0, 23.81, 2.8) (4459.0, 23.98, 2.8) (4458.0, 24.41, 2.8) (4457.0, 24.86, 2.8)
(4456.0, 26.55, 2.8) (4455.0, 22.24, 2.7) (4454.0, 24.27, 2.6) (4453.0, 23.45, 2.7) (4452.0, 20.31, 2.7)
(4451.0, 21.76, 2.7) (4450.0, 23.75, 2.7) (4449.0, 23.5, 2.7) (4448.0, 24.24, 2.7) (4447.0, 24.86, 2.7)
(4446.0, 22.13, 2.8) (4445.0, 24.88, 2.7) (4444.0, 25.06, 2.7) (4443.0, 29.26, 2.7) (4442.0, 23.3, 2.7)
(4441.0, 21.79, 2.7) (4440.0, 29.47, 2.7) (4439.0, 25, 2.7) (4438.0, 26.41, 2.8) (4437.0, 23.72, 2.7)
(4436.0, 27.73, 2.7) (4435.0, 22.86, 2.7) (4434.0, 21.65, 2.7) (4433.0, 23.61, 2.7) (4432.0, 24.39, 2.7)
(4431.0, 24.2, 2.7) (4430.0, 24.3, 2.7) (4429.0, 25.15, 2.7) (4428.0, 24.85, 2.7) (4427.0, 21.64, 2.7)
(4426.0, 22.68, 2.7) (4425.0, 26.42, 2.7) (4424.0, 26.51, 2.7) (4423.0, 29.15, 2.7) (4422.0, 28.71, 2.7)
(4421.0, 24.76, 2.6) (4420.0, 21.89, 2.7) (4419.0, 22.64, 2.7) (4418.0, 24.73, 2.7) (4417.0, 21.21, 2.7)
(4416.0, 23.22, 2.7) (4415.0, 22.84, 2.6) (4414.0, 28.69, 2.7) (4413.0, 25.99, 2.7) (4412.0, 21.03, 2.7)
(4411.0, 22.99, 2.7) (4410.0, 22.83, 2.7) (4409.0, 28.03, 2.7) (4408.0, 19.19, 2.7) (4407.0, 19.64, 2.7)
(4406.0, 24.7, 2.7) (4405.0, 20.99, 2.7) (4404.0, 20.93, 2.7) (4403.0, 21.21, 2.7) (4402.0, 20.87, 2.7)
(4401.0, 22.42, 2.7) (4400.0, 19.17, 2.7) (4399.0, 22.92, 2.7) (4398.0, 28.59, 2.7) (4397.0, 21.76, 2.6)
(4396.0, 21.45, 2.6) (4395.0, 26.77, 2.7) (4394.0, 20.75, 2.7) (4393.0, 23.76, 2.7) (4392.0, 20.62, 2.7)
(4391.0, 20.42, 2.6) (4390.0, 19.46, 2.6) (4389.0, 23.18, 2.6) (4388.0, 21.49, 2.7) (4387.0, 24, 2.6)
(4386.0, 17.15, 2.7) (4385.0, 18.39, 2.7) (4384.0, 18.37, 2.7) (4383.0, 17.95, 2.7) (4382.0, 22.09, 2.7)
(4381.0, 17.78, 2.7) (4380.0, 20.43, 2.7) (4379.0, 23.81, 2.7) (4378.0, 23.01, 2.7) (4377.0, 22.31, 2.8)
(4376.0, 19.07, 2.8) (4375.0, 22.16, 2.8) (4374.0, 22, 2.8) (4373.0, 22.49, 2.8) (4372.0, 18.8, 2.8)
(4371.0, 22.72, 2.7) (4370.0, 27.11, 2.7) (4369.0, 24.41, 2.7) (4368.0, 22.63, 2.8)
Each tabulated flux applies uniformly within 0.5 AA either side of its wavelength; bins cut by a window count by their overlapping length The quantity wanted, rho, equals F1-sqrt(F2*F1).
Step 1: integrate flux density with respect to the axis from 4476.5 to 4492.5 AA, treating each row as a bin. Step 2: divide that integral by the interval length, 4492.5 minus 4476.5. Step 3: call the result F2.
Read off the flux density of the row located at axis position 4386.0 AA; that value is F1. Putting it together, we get -4.0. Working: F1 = 17.15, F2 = 26.1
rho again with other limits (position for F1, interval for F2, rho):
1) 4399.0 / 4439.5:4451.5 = -0.8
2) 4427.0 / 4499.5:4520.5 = -3.3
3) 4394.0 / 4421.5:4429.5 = -2.3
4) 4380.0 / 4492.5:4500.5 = -2.9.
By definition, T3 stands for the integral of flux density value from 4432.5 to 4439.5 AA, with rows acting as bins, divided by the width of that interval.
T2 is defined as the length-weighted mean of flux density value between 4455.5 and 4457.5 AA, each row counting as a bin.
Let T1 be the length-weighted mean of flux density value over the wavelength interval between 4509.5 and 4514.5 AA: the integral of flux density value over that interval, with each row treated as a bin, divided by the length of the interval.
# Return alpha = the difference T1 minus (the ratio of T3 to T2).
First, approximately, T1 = 29.8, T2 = 25.7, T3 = 24.4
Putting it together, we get 28.9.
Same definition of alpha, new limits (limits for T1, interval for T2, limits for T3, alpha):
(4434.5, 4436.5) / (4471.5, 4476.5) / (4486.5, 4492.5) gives 24.3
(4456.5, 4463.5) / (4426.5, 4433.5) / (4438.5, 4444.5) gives 23.1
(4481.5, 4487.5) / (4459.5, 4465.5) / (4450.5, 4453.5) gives 24.9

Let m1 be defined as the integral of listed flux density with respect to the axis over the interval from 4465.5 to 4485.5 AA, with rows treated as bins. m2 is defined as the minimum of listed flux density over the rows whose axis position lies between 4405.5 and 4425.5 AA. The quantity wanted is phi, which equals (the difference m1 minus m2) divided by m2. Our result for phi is 26.1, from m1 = 521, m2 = 19.19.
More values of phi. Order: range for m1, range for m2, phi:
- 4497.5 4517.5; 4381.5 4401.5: 32.7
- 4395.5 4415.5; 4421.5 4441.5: 20.1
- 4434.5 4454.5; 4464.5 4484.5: 20.8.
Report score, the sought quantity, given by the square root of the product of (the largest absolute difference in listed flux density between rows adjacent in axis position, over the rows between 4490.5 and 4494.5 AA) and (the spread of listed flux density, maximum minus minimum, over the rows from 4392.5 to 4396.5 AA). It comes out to 4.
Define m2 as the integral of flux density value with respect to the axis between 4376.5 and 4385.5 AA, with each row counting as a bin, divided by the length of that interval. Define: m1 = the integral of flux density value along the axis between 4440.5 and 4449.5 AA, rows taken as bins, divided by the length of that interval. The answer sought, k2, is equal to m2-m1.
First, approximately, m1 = 24.3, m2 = 20.5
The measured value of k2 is -4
